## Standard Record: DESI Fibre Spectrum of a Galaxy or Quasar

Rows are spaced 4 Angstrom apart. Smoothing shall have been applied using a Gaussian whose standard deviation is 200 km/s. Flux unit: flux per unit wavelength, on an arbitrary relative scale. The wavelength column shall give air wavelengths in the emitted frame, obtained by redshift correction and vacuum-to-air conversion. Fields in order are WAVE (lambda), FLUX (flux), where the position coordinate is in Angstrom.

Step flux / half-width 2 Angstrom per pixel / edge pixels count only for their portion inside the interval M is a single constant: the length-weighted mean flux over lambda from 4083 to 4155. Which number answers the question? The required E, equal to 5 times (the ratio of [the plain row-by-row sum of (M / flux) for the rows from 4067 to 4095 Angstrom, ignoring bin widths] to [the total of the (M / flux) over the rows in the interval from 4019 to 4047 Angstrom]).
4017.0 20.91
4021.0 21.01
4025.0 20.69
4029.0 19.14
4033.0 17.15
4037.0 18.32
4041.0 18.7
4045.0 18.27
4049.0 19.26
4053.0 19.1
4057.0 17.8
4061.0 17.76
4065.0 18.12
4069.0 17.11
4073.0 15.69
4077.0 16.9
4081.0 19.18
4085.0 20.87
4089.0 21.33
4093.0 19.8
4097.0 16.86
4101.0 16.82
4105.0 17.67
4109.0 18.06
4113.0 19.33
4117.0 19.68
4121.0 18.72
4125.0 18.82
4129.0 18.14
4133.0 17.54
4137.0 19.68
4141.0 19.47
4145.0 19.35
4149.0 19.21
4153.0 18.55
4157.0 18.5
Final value 5.13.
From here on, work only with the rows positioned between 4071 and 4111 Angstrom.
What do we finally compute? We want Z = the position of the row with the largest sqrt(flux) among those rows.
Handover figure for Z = 4089.0 Angstrom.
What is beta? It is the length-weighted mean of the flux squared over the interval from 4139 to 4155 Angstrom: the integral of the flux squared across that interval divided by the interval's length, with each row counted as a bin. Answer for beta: 367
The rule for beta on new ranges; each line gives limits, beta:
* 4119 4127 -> 352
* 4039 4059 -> 347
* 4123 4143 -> 351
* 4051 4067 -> 331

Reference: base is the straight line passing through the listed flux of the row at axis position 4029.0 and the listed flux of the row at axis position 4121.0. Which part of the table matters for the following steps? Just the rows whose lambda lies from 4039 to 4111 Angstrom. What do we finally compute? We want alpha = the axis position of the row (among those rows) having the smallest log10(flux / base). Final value 4073.0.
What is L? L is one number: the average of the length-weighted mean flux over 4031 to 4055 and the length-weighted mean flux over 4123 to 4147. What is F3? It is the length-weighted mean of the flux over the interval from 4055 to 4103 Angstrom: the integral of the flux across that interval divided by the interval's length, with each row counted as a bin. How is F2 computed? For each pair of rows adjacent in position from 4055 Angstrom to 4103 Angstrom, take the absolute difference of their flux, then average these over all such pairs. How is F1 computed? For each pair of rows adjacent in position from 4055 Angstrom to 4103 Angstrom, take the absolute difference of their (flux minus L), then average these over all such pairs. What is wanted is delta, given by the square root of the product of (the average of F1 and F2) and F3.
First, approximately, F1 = 1.18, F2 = 1.18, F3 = 18.2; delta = 4.6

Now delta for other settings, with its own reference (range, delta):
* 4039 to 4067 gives 3.2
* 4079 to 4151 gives 4.0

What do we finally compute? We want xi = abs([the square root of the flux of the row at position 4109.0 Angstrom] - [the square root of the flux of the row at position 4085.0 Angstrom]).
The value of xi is 0.32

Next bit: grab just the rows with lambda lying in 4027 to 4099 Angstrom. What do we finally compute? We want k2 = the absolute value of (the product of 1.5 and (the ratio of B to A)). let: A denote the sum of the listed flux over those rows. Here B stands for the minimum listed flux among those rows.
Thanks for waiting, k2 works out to 0.071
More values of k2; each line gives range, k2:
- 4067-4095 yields 0.180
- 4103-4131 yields 0.203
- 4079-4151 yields 0.074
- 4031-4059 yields 0.200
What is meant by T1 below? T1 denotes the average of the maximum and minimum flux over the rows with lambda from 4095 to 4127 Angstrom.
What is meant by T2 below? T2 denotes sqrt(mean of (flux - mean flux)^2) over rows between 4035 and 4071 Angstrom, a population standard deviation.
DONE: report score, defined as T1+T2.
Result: 18.9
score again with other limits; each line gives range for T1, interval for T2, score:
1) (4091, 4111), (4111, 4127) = 18.7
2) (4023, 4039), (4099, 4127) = 19.8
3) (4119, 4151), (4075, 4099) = 20.4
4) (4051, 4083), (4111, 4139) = 18.2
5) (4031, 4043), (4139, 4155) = 18.3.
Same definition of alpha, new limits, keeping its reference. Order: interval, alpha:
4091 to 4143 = 4101.0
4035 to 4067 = 4061.0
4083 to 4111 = 4101.0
